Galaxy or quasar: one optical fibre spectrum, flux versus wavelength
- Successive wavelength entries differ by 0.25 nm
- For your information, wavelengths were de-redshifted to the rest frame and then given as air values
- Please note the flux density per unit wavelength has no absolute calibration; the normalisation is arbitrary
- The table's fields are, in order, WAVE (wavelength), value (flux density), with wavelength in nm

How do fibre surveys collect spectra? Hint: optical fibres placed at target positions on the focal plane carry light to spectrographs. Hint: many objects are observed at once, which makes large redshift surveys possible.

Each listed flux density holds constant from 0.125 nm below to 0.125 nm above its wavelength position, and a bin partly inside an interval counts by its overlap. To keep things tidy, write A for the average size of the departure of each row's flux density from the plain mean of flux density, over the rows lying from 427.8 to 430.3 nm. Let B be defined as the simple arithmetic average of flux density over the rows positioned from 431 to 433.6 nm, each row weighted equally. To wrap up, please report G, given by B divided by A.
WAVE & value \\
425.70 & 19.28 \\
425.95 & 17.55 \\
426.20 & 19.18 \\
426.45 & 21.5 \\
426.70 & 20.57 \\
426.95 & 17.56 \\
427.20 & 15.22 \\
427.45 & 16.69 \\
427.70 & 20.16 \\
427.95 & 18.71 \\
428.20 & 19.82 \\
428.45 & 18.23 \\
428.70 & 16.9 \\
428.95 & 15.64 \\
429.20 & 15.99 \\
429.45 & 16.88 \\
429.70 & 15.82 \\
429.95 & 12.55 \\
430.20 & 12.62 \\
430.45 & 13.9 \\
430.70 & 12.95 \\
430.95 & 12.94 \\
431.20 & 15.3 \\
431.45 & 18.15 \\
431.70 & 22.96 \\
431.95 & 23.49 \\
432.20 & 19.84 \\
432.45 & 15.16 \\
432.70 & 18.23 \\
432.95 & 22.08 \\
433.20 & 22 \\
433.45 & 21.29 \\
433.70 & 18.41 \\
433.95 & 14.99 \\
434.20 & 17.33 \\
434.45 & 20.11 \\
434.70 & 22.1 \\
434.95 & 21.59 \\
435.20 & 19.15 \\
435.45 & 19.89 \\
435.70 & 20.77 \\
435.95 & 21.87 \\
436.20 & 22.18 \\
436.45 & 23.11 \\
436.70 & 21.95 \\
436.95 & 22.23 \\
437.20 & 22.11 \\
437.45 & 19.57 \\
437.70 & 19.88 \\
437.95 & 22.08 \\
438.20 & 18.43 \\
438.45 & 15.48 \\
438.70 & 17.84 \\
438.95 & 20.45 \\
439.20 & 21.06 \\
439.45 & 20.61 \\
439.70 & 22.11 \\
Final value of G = 11.1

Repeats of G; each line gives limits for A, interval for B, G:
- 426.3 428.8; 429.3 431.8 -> 9.5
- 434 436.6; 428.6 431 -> 10.7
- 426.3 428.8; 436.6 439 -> 12.4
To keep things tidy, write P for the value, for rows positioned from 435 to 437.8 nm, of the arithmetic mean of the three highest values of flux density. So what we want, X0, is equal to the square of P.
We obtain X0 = 507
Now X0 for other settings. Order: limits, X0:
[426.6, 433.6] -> 522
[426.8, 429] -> 383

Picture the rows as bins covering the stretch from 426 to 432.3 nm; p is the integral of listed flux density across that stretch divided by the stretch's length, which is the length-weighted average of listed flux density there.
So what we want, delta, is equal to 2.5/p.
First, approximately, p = 17.3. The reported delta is 0.144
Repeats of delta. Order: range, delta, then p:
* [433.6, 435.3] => 0.131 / 19.1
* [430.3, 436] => 0.133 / 18.8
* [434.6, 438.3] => 0.118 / 21.1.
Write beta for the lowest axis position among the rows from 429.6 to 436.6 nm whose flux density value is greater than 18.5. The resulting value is 431.70 nm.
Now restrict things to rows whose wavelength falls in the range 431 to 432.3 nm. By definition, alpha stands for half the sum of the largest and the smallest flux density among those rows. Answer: 19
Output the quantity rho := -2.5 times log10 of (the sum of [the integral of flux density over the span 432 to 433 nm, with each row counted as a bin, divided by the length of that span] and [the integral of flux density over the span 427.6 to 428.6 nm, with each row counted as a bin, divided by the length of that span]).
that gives -3.952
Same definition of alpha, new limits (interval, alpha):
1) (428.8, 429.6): 16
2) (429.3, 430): 15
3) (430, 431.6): 15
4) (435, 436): 21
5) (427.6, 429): 18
